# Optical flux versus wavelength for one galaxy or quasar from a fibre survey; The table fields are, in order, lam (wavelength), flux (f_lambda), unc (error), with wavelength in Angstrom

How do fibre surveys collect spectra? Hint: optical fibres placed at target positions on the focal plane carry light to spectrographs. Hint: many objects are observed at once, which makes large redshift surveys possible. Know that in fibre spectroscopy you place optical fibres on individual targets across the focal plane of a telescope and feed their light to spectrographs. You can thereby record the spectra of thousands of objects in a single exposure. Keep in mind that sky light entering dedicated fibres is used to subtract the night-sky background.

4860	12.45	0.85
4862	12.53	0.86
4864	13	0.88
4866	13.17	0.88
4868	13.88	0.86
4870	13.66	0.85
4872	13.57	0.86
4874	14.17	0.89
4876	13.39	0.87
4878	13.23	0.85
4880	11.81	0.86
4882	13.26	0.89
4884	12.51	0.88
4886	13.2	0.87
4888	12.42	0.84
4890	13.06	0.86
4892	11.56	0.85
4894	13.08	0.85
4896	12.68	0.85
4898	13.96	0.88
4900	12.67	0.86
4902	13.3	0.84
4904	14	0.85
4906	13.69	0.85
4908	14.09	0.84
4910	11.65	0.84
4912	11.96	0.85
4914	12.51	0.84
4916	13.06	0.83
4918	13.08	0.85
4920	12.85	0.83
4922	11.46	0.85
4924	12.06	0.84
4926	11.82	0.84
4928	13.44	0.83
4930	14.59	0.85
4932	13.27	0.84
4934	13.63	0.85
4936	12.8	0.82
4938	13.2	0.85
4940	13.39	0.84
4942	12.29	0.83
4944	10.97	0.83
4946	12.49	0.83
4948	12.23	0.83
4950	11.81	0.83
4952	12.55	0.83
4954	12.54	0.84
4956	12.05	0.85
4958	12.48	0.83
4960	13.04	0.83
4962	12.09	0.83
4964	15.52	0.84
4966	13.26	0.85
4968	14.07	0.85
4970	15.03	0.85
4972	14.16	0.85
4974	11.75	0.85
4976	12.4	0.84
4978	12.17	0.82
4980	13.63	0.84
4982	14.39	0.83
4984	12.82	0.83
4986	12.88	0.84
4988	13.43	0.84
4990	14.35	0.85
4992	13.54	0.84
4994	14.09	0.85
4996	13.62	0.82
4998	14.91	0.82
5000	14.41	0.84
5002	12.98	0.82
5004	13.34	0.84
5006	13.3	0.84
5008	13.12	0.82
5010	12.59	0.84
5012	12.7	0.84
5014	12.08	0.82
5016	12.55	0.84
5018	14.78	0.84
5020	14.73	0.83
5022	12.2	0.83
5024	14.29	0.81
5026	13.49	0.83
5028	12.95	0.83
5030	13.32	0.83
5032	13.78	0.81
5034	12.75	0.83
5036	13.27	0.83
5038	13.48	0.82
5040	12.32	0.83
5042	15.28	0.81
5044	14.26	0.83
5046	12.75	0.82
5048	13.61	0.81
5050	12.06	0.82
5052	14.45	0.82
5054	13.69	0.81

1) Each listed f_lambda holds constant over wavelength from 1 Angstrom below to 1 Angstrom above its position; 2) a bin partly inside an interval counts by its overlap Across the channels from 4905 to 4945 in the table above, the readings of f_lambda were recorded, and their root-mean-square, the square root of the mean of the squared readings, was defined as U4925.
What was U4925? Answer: 12.8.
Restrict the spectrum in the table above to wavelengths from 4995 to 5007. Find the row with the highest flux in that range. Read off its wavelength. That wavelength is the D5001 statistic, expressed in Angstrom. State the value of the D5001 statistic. 4998 Angstrom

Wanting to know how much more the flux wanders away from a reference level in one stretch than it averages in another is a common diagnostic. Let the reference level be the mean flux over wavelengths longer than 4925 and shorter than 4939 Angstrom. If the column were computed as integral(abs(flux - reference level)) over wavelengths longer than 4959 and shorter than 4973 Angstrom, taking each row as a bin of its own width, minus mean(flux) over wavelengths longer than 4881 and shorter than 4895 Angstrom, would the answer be 1.6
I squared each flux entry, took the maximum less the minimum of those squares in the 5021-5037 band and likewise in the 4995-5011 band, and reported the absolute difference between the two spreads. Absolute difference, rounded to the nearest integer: 8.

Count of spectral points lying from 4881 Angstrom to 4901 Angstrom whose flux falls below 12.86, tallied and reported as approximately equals 5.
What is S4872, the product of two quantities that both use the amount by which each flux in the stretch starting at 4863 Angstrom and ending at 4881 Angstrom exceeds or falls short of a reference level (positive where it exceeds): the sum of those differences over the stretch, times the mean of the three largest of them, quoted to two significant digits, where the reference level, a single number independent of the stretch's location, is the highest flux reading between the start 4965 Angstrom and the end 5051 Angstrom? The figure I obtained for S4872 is 24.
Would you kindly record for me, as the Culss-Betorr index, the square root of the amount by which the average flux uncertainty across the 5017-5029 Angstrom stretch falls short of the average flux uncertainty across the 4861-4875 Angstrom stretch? 0.201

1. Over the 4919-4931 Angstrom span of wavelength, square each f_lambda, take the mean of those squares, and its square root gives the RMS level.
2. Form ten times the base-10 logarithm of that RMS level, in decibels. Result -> 11.1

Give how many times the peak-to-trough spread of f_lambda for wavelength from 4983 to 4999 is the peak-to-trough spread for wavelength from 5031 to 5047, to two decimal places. 0.71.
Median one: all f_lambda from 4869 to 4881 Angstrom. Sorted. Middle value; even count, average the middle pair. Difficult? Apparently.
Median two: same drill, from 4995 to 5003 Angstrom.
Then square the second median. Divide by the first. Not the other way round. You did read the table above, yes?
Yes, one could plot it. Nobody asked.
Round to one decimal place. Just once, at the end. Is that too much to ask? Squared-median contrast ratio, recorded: 14.6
